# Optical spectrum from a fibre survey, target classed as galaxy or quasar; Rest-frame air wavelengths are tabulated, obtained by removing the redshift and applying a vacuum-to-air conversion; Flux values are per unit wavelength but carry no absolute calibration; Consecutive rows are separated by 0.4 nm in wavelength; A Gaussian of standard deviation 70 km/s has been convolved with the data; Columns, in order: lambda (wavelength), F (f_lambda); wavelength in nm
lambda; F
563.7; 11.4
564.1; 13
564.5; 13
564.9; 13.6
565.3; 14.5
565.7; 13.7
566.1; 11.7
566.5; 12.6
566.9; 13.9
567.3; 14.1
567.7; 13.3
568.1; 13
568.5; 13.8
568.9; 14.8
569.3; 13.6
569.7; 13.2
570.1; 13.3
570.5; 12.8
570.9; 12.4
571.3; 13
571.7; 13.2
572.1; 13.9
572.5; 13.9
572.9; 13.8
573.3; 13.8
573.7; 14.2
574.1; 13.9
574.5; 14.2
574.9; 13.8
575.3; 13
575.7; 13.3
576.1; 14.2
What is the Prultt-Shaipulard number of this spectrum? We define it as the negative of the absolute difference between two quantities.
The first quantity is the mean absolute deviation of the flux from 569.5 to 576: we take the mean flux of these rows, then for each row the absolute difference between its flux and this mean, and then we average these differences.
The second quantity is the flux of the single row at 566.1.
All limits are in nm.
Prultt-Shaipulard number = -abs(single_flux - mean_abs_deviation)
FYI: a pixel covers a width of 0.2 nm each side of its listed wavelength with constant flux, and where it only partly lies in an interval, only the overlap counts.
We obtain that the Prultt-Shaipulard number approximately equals -11.2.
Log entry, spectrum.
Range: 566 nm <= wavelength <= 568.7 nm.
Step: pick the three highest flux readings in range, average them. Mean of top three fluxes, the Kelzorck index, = 13.9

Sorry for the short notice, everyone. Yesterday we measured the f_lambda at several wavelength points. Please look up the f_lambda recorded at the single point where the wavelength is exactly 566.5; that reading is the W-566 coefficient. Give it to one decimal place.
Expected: 12.6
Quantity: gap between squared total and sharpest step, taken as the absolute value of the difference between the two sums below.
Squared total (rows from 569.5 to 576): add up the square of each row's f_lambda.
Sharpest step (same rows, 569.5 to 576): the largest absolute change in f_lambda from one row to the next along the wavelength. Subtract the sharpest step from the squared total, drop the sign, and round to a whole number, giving 2911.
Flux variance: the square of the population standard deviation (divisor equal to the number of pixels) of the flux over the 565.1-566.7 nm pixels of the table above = 1.1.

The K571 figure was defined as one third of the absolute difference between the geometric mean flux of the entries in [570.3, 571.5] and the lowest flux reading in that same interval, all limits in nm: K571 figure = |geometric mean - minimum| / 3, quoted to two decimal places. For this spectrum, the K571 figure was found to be 0.11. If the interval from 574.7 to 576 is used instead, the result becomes 0.12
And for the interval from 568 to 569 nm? 0.28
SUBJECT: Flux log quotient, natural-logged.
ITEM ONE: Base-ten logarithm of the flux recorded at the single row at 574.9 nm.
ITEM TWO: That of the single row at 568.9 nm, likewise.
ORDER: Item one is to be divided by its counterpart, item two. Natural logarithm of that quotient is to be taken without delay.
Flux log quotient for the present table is -0.026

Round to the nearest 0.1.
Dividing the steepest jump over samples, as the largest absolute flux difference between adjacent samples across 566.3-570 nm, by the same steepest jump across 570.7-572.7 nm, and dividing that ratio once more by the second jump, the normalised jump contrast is 2.7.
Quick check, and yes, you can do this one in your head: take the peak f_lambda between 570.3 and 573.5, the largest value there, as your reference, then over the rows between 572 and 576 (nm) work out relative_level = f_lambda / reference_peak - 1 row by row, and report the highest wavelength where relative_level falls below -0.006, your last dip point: 575.7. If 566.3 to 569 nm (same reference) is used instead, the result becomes 568.5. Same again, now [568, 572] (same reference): 571.7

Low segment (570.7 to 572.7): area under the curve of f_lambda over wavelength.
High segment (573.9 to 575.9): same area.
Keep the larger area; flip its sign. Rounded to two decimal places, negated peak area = -27.28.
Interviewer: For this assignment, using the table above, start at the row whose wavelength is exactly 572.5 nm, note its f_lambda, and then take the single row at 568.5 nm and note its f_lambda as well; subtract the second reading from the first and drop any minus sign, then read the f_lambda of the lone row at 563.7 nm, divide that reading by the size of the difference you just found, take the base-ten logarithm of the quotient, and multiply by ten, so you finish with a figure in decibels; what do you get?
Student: 21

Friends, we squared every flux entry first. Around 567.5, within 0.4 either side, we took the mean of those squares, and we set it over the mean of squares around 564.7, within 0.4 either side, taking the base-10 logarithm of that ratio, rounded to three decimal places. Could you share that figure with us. 0.026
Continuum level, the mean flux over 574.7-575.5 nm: 13.4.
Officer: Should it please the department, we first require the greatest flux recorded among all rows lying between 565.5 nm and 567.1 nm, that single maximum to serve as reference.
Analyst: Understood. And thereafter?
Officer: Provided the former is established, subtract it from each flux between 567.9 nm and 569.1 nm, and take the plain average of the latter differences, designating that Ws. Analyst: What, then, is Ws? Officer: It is -0.03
